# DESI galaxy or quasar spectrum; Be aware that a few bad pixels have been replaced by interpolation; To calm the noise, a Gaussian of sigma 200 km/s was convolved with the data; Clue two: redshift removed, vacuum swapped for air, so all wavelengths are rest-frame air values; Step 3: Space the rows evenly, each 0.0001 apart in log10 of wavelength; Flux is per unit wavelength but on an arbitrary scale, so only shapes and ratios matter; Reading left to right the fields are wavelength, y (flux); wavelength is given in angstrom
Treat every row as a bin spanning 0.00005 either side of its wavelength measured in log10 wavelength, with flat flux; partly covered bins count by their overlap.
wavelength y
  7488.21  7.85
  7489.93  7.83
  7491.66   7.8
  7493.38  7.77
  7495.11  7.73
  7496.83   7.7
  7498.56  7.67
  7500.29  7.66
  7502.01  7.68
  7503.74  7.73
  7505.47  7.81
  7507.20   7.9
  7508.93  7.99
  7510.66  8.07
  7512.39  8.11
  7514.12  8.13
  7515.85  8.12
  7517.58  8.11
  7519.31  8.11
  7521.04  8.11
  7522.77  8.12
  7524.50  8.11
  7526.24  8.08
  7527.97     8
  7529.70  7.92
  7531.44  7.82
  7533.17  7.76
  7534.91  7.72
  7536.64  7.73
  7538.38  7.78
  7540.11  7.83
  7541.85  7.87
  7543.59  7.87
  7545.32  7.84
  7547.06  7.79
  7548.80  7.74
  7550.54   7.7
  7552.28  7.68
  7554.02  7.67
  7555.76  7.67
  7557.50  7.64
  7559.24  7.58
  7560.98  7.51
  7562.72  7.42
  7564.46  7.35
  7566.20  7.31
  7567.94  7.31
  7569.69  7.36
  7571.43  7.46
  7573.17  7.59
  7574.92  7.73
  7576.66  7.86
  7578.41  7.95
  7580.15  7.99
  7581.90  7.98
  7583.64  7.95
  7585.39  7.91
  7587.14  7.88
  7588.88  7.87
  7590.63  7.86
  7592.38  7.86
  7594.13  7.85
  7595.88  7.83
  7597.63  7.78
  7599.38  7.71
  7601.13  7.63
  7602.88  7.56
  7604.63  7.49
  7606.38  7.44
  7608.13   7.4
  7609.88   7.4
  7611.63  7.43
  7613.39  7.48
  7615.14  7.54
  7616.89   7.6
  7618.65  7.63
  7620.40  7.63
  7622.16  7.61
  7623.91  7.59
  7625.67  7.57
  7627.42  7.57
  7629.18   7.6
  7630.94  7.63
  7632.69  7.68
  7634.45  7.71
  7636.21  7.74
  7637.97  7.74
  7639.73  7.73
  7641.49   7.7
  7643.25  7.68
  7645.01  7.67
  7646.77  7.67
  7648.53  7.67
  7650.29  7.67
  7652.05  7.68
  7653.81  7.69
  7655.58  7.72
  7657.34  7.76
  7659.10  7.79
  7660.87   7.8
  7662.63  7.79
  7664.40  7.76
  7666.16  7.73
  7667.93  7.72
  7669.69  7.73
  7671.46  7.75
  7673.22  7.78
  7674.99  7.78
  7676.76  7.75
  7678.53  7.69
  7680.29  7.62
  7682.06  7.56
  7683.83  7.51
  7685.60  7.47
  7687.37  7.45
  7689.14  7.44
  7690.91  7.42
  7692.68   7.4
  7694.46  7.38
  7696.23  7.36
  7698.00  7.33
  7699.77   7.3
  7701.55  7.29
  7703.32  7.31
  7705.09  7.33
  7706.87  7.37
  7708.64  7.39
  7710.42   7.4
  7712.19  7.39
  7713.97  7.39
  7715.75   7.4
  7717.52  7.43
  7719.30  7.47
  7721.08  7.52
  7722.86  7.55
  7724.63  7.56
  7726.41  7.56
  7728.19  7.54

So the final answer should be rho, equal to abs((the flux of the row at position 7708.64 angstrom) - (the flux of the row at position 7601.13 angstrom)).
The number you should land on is 0.24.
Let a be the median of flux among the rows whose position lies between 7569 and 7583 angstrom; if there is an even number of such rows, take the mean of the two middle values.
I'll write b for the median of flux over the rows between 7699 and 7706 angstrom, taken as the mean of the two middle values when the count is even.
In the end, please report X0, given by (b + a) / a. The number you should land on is 1.94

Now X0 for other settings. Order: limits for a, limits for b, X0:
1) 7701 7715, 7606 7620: 2.01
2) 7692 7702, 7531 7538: 2.05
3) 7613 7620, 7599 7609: 1.99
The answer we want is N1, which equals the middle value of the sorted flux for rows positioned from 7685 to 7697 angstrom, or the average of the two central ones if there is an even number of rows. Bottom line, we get 7.4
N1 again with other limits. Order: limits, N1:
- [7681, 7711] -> 7.4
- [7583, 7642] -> 7.6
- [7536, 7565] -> 7.7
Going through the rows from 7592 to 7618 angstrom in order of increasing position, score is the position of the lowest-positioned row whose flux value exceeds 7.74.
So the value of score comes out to 7592.38 angstrom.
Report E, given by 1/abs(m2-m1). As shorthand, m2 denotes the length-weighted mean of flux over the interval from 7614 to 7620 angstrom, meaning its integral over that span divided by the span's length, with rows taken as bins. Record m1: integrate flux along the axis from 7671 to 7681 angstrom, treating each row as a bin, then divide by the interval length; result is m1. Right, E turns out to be 7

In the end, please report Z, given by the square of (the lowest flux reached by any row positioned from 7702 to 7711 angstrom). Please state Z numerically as 53.4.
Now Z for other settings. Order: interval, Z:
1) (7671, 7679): 59.1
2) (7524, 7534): 60.2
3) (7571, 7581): 55.7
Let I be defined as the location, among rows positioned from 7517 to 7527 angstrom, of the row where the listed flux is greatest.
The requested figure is 7522.77 angstrom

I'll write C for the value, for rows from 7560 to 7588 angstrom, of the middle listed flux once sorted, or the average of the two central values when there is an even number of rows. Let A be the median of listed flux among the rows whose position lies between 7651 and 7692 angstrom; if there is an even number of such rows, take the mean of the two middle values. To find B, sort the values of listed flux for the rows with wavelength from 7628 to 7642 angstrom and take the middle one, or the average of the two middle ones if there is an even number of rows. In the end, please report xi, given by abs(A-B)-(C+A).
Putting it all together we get -15.4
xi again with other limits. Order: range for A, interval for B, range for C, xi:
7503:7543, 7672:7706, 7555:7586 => -15.1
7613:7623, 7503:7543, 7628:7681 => -14.9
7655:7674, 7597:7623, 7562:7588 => -15.3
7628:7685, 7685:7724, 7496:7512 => -15.1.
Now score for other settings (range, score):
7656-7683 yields 7657.34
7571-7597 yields 7576.66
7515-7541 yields 7515.85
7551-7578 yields 7576.66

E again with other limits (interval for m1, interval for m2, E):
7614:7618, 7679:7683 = 24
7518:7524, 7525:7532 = 6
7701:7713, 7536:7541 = 2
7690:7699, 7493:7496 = 3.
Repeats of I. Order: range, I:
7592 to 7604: 7592.38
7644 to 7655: 7653.81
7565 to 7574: 7573.17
